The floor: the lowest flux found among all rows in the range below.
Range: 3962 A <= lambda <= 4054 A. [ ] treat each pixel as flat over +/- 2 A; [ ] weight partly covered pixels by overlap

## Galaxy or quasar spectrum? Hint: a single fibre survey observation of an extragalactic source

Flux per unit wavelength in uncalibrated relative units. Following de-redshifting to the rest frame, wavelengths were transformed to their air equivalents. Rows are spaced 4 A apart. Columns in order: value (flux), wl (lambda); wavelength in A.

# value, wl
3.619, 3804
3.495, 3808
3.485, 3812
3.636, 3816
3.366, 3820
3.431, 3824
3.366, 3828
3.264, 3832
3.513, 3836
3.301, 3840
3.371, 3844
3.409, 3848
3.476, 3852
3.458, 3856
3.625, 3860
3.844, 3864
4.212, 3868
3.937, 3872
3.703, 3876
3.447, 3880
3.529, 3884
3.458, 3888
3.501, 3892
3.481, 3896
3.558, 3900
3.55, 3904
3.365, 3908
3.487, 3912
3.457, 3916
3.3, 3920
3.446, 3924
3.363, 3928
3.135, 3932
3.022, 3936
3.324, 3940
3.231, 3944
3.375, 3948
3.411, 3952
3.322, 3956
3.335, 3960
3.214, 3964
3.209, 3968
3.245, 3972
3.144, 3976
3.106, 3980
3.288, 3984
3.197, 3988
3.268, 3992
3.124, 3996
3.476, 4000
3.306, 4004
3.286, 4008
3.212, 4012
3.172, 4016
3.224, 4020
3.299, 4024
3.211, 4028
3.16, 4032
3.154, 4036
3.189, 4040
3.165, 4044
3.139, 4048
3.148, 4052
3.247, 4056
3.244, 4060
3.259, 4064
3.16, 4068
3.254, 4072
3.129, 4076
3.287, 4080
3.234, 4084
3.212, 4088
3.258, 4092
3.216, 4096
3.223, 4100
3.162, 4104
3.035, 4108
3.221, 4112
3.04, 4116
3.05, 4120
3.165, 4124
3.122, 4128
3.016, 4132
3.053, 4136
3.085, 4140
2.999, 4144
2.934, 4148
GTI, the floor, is 3.106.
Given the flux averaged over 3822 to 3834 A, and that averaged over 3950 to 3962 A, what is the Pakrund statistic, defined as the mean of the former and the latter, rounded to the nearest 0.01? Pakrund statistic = 3.35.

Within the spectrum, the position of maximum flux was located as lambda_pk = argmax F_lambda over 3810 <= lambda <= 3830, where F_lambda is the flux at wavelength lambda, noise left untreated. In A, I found 3816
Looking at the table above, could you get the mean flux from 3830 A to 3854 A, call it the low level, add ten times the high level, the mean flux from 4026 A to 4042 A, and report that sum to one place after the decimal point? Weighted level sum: 35.2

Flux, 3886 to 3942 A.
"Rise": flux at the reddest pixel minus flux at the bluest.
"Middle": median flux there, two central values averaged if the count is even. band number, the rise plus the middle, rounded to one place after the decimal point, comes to 3.3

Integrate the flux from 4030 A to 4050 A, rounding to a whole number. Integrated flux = 63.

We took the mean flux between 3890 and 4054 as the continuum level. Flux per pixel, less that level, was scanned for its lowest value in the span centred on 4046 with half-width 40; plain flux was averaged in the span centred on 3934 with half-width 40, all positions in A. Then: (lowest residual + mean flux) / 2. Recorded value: 1.59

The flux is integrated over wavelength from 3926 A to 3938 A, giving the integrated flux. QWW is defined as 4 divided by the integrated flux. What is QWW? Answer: 0.105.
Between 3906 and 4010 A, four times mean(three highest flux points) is 13.9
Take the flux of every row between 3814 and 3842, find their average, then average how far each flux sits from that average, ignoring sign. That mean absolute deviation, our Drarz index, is 0.10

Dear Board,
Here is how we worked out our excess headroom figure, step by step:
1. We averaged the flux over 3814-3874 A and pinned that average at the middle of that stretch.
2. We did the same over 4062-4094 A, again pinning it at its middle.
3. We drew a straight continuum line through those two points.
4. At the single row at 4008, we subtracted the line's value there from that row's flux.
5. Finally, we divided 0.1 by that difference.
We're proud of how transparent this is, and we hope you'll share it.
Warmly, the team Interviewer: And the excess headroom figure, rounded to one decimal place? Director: -2.9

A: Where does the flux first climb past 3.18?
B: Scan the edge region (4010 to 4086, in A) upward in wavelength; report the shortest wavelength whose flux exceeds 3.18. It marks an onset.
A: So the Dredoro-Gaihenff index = 4012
